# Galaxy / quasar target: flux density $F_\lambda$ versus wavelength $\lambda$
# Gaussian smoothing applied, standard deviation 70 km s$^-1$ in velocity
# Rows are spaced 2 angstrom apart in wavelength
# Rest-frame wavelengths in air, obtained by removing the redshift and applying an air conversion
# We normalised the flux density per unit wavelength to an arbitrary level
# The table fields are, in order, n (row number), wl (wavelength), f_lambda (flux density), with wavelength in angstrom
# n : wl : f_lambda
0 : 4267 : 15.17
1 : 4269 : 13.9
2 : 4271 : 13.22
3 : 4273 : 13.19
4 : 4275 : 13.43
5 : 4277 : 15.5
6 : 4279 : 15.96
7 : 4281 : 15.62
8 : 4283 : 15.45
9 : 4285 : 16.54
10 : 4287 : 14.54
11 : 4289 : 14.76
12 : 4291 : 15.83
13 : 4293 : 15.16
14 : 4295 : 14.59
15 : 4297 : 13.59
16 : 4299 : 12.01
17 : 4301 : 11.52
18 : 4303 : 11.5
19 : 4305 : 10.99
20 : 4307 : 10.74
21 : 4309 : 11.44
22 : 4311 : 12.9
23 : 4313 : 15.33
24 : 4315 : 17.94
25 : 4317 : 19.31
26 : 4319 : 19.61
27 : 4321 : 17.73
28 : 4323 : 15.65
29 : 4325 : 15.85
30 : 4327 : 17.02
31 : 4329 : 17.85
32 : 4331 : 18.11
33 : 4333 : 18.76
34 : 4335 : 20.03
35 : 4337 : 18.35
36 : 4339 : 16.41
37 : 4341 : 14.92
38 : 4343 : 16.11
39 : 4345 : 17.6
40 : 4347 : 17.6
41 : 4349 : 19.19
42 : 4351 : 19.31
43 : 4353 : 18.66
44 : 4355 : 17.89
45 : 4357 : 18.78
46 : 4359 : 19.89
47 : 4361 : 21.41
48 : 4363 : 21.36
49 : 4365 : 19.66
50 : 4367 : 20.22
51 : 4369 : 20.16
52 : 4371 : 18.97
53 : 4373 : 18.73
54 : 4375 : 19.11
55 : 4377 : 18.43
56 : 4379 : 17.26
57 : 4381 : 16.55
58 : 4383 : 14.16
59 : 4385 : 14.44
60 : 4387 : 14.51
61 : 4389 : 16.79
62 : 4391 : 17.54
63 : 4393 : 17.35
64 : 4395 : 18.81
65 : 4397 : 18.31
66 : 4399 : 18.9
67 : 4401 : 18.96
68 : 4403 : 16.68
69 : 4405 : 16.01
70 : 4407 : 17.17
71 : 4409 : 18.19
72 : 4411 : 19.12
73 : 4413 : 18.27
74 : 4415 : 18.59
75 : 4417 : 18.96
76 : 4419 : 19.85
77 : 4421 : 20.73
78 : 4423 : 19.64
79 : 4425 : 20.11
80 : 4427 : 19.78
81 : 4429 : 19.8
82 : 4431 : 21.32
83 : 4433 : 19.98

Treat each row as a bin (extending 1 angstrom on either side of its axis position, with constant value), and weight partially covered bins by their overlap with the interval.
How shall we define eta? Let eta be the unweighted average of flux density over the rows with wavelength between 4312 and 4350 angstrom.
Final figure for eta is 17.5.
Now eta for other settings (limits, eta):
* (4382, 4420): 17.5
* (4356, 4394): 18.2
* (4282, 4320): 14.4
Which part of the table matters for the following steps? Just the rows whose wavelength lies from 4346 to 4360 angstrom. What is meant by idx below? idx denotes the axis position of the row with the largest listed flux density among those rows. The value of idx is 4359 angstrom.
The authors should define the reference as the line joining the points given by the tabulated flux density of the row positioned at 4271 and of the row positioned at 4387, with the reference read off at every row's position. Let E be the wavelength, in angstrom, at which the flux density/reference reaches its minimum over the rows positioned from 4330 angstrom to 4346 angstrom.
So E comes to 4341 angstrom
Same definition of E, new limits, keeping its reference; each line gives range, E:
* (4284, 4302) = 4301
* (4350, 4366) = 4355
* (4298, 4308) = 4307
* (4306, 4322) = 4307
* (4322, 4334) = 4323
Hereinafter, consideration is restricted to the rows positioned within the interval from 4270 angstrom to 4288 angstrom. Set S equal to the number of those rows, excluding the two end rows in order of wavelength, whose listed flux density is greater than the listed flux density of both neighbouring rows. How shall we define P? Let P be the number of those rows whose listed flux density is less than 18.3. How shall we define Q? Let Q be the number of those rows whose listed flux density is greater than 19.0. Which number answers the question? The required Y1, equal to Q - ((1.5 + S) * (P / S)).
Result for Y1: -16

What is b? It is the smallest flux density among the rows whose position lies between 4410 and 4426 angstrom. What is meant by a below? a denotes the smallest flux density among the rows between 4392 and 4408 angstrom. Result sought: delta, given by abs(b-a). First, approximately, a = 16.01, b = 18.27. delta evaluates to 2.3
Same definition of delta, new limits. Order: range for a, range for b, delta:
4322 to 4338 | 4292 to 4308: 4.9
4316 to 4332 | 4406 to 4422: 1.5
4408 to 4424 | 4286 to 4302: 6.7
